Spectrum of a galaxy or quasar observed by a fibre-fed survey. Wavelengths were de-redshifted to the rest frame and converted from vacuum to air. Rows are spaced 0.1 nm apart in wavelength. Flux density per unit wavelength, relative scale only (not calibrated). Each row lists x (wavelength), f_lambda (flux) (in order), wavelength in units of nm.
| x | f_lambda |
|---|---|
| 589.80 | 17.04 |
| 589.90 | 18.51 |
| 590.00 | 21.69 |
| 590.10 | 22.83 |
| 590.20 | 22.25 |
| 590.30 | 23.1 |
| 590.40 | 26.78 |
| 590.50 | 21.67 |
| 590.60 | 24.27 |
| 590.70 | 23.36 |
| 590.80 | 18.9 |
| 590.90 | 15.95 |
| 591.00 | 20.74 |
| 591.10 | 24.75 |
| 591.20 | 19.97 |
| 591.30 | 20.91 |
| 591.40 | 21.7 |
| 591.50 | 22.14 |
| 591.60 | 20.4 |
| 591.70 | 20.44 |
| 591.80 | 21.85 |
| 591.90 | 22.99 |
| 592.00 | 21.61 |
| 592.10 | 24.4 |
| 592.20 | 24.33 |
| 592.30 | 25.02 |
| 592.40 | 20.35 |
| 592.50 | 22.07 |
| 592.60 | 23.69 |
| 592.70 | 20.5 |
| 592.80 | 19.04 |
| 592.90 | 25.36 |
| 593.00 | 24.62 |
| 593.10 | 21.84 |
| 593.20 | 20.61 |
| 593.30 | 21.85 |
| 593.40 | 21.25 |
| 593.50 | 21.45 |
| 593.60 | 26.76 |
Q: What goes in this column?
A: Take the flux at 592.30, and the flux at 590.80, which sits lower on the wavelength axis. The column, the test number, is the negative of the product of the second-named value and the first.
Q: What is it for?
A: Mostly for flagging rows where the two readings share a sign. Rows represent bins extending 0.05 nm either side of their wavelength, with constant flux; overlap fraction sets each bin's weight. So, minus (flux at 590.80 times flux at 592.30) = -473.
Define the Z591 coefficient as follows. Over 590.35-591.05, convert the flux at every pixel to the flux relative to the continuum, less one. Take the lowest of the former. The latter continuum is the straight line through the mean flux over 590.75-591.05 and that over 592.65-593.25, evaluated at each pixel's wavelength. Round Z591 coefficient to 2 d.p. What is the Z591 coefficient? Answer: -0.14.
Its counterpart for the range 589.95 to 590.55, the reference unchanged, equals 0.21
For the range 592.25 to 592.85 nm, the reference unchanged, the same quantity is -0.12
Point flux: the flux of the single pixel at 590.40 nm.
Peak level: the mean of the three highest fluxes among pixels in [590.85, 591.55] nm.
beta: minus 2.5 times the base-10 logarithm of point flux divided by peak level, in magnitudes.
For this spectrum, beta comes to -0.17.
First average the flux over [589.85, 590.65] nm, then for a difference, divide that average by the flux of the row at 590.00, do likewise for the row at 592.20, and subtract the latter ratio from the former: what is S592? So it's 0.11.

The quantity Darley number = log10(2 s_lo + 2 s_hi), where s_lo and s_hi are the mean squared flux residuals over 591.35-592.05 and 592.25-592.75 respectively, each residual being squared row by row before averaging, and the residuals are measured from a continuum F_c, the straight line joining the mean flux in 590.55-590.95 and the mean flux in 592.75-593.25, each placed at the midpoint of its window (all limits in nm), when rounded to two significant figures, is 0.94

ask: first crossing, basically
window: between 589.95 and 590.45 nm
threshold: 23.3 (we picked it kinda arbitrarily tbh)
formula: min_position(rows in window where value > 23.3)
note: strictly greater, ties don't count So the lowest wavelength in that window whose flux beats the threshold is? 590.40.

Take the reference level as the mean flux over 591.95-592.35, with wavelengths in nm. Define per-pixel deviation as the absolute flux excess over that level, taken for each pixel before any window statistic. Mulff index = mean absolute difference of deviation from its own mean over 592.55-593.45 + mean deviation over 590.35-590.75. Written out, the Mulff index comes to 2.6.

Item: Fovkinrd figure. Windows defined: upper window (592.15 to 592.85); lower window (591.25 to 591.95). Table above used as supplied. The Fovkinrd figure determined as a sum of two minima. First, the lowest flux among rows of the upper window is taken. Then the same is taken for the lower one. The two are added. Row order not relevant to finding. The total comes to 39.4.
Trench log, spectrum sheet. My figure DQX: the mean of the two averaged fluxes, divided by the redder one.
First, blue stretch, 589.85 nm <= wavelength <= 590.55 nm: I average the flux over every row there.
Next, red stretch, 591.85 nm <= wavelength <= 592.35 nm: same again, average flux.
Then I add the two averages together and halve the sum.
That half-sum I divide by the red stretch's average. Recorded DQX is 0.97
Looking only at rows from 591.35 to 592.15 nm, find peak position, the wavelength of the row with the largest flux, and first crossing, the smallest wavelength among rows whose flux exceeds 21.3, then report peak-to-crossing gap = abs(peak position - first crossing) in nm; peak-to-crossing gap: 0.70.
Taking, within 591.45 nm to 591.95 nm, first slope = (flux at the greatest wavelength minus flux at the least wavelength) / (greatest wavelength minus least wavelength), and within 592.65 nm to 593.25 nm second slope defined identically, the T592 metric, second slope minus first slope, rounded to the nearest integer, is -2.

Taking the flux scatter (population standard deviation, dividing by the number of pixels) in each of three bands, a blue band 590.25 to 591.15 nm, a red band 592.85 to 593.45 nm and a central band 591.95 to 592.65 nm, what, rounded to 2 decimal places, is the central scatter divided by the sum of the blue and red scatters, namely 0.33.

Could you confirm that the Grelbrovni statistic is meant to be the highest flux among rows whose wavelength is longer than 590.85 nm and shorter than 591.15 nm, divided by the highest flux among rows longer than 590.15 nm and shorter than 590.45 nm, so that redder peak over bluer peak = 0.92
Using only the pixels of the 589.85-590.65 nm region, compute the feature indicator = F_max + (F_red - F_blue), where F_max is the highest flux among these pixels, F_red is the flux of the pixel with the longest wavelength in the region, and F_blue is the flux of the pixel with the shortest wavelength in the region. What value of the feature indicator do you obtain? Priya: 33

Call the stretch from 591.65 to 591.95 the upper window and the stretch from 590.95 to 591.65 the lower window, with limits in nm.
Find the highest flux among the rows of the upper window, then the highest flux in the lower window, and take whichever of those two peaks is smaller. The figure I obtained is 23.0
